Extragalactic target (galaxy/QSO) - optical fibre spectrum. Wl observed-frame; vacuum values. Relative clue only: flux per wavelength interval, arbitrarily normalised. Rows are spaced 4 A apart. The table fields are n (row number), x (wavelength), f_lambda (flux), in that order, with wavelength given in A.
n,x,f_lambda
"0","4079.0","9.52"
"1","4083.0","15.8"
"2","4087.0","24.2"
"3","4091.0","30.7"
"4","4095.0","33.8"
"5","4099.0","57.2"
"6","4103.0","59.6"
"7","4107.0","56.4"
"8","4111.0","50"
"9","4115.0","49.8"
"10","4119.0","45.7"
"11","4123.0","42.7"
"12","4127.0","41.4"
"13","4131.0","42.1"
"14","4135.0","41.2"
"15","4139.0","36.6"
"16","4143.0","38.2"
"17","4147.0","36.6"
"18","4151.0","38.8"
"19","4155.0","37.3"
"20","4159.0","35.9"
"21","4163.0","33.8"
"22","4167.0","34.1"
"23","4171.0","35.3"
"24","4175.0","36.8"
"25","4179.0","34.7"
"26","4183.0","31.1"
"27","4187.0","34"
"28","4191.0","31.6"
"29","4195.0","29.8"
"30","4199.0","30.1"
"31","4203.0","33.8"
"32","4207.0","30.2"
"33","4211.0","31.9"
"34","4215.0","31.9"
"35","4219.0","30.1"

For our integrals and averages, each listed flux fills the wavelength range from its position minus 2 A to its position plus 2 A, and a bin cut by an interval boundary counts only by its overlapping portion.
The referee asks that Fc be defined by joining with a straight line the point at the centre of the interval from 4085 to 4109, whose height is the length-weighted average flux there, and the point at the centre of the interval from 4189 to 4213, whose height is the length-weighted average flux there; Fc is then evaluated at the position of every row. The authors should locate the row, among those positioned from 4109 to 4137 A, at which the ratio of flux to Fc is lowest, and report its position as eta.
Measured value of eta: 4127.0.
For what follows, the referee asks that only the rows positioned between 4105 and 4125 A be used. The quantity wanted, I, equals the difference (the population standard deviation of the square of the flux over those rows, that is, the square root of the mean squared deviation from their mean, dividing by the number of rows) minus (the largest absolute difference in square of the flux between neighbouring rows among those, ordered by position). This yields -222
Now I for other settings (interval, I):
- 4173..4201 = -76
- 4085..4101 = -1079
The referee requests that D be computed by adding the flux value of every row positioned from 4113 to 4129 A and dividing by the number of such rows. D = 45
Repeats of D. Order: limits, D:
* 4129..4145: 40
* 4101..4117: 54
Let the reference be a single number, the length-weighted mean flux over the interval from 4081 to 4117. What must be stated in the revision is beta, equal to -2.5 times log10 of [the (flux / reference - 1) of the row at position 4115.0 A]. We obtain 1.8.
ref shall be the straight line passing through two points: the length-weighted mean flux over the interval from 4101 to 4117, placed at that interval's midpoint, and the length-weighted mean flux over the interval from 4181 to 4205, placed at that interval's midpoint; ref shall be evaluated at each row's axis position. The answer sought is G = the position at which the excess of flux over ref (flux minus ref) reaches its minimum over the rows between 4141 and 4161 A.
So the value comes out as 4147.0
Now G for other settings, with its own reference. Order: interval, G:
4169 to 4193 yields 4183.0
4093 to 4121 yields 4095.0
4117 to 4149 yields 4139.0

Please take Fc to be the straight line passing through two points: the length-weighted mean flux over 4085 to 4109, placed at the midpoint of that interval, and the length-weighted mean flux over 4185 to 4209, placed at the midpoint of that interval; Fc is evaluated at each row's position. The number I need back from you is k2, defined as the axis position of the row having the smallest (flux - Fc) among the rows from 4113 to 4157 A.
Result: 4139.0 A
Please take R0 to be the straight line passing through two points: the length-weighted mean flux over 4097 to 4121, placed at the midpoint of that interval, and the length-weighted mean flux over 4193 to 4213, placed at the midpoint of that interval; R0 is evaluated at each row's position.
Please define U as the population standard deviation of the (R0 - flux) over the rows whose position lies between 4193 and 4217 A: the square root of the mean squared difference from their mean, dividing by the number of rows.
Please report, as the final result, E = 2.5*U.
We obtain 6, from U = 2.5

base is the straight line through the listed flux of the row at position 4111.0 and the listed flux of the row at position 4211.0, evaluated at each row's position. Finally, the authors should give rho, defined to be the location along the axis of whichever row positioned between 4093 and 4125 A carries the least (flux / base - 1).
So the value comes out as 4095.0 A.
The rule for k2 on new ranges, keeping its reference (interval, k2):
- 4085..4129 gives 4087.0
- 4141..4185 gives 4183.0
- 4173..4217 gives 4183.0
